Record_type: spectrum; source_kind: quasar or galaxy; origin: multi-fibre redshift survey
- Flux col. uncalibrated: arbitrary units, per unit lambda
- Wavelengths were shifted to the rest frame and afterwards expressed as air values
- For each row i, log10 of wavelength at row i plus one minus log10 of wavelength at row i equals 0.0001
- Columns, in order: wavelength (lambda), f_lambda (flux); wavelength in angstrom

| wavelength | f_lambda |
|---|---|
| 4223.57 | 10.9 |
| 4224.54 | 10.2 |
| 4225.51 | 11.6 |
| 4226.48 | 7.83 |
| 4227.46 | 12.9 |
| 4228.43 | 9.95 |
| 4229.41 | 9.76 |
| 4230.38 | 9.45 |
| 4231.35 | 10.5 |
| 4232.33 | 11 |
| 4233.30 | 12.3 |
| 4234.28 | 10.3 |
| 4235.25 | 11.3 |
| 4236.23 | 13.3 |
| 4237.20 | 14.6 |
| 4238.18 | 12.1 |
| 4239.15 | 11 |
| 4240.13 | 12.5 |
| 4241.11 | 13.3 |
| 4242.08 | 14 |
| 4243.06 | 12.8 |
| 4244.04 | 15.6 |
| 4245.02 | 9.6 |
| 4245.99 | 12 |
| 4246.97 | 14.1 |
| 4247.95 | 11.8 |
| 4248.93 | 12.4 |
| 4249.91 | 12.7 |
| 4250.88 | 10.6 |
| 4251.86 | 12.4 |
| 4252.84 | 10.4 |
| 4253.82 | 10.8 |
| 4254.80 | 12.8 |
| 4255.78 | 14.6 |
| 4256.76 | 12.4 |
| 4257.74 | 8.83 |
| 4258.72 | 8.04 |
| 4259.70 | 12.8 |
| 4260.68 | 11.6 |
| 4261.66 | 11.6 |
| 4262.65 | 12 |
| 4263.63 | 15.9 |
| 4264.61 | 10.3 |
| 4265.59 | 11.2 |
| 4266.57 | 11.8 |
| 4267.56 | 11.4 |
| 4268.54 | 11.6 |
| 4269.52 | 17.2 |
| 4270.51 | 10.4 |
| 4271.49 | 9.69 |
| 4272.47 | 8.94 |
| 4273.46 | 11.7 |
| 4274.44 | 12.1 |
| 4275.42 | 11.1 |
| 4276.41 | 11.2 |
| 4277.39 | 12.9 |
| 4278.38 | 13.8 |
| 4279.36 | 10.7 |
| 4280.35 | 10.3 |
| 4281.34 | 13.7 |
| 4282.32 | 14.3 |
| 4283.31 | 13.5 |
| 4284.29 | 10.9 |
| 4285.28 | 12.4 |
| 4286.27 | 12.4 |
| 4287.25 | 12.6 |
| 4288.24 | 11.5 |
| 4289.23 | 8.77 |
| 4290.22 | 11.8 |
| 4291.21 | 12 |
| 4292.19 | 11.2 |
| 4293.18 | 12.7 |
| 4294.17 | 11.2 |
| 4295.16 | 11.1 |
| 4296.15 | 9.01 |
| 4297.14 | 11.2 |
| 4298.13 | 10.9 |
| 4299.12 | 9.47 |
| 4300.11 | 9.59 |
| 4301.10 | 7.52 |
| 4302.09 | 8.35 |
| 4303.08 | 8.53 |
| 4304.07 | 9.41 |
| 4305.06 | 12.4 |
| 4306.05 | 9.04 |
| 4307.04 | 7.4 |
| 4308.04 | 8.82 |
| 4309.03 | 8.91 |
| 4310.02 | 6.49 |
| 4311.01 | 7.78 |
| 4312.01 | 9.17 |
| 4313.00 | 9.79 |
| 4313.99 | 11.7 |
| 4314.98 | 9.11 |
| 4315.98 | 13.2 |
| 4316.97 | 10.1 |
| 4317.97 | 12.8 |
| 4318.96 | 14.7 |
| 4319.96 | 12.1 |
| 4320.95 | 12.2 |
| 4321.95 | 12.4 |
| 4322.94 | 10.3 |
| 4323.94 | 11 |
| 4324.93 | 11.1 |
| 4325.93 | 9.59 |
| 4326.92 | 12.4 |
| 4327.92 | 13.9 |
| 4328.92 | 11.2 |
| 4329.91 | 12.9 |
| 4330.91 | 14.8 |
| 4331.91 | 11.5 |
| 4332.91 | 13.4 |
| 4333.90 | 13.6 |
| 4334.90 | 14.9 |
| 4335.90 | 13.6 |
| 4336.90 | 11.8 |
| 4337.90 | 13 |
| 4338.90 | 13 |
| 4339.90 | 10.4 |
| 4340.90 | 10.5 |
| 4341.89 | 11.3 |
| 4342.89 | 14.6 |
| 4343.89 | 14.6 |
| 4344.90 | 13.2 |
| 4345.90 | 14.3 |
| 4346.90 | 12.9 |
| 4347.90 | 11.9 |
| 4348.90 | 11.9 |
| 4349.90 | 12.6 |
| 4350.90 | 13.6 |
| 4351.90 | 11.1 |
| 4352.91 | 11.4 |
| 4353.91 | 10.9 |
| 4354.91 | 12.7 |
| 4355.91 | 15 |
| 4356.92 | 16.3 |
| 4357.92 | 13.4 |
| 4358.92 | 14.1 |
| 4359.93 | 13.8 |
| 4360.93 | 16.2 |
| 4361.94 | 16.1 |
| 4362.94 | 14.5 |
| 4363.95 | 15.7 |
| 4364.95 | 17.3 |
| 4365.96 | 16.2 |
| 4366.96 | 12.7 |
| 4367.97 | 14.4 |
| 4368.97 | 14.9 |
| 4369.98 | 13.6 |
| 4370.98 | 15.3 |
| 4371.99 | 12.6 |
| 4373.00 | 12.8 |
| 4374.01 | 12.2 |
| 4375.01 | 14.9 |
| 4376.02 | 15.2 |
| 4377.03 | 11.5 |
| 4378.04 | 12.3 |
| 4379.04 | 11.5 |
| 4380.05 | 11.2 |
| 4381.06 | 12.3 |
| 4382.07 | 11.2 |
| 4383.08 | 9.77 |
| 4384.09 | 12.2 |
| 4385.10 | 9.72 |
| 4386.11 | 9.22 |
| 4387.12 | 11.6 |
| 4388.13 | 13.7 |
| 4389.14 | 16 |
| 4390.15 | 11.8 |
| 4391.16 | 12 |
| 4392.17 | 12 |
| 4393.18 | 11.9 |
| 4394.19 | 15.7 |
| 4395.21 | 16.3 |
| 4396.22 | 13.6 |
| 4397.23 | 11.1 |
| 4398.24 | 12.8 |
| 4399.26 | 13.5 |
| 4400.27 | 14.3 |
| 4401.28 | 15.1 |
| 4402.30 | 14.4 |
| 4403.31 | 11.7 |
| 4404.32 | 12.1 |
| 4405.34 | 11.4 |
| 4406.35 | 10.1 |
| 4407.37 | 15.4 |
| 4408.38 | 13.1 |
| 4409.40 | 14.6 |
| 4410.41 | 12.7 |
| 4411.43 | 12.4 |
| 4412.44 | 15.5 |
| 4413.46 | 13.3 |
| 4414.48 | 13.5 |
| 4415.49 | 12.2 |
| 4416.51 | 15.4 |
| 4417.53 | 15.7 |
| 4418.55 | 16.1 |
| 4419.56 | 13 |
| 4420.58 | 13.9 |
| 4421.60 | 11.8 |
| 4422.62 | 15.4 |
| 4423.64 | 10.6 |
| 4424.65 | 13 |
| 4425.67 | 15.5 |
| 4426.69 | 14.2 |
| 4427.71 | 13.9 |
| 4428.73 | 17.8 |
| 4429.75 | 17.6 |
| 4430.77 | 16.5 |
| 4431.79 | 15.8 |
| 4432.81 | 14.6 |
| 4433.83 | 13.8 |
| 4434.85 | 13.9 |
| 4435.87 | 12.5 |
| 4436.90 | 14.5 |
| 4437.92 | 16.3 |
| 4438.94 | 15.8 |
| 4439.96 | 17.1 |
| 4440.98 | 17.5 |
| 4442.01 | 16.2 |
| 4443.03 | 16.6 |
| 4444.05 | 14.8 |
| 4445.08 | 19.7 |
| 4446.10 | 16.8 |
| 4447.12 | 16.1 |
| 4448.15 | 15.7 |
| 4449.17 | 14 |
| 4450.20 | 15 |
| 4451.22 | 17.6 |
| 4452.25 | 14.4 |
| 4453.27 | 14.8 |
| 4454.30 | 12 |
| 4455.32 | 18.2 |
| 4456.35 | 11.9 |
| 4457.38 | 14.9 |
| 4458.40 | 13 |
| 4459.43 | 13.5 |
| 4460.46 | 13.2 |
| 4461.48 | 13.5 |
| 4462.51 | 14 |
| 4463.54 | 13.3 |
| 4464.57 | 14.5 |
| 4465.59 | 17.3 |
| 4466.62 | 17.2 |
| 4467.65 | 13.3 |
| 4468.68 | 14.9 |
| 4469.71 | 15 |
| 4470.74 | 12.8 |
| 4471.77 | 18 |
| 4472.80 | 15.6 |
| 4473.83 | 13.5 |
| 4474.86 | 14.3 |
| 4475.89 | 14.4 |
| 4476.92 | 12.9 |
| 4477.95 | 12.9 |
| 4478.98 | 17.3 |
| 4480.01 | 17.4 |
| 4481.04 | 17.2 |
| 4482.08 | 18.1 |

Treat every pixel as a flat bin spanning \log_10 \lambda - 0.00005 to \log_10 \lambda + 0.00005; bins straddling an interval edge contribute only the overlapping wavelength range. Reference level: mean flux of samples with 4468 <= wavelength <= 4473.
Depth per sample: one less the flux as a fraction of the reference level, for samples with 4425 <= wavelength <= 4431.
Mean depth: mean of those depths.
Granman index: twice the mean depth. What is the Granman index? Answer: -0.09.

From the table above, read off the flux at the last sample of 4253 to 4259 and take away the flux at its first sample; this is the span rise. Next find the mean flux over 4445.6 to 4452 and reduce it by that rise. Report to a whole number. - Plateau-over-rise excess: 19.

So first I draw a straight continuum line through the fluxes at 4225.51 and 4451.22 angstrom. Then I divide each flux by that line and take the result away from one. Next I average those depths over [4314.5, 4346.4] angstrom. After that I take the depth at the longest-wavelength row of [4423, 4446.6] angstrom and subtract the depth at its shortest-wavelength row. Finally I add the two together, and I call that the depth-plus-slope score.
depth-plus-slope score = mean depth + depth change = -0.20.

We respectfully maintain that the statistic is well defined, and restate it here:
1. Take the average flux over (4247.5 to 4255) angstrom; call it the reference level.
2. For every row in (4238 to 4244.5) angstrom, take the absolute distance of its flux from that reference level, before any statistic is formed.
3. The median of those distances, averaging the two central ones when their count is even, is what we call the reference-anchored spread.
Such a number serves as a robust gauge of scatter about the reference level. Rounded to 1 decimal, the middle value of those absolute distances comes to 1.1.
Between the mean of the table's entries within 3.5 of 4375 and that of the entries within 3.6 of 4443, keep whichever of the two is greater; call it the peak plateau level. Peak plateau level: 17.0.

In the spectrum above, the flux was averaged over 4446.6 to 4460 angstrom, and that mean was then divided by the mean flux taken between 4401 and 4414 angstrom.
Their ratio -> 1.11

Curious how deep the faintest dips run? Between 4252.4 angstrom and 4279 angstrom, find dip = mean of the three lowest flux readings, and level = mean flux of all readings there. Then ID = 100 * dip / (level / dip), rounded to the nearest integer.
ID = 630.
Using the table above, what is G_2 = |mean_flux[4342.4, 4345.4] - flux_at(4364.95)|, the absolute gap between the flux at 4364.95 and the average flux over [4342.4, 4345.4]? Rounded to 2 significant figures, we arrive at 3.2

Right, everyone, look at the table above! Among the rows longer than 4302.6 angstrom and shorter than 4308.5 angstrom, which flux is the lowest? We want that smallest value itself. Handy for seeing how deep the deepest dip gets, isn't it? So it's 7.4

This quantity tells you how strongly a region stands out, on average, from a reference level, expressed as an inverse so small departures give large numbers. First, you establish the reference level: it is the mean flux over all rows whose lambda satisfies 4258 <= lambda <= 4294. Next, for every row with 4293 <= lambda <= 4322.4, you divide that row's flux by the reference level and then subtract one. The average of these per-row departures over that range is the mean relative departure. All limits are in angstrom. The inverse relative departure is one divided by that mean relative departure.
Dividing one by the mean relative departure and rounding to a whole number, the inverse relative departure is -7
